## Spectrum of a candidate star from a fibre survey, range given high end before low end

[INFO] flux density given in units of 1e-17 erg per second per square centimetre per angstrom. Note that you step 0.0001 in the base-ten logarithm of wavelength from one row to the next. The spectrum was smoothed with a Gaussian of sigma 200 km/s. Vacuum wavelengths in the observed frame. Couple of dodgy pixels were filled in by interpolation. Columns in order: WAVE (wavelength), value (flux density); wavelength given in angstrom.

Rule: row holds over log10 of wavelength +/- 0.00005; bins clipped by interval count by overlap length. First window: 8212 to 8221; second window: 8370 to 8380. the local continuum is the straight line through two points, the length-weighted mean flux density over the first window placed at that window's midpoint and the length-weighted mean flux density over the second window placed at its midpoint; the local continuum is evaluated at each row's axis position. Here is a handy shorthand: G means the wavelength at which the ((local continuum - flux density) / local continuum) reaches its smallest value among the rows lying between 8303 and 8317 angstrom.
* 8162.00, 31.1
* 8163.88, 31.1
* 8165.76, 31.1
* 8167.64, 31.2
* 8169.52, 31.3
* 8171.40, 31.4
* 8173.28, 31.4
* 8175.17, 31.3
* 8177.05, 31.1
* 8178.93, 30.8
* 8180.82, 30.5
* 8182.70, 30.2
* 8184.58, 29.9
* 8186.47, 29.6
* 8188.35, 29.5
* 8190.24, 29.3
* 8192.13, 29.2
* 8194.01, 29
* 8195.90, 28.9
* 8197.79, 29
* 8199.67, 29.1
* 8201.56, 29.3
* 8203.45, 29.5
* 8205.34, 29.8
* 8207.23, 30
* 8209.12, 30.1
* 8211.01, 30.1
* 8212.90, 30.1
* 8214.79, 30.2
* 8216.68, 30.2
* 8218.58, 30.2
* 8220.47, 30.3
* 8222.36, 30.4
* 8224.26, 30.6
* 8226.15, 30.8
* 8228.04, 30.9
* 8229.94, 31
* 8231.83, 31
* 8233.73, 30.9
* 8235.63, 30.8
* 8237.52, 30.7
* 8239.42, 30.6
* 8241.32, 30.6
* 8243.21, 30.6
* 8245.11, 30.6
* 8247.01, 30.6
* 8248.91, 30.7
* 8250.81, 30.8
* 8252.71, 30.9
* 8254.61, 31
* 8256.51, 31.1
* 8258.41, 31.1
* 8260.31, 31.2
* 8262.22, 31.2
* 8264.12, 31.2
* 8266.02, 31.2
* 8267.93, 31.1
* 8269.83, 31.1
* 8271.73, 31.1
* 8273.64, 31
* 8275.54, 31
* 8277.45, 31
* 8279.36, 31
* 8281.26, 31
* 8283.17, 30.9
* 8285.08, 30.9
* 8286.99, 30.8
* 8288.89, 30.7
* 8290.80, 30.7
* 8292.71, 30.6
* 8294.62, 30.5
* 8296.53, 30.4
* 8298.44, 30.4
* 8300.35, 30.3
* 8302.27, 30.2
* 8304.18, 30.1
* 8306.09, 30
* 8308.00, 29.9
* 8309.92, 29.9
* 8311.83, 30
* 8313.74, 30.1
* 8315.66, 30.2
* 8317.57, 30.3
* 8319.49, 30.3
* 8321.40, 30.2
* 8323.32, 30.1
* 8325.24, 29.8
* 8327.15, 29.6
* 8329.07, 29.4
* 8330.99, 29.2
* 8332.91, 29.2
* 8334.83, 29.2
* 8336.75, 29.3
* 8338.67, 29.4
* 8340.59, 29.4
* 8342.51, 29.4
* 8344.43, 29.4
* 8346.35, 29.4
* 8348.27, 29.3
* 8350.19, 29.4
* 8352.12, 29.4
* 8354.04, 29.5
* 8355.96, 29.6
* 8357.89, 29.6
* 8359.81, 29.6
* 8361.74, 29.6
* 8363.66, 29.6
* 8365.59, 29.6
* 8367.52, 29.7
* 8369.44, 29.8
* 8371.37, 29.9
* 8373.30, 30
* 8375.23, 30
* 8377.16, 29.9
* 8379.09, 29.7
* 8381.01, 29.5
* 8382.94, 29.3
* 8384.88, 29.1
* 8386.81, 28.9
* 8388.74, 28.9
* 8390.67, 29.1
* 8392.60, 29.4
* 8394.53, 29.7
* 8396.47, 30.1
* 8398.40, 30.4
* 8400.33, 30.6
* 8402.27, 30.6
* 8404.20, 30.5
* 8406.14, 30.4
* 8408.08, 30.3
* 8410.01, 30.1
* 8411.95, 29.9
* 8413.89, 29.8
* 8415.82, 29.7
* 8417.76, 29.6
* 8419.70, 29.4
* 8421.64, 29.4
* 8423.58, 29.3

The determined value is 8315.66 angstrom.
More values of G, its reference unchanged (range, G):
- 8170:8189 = 8173.28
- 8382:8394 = 8392.60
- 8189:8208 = 8207.23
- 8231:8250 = 8231.83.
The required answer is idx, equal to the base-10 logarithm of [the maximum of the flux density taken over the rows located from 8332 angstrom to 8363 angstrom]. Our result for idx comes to 1.47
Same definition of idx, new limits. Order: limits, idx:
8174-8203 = 1.50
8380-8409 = 1.49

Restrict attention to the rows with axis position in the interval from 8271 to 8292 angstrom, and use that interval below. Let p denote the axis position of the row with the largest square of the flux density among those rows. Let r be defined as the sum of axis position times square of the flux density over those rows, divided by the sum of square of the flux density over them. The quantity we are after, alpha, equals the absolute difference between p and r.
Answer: 9.5 angstrom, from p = 8271.73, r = 8281.2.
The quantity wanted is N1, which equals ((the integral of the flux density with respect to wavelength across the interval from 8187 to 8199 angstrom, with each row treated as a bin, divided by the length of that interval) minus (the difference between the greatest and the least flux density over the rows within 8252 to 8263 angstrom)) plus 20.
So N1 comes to 48.9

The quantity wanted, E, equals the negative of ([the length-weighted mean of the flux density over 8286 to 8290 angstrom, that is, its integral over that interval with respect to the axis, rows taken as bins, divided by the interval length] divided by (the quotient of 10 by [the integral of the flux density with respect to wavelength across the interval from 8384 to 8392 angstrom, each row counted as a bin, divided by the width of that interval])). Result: -89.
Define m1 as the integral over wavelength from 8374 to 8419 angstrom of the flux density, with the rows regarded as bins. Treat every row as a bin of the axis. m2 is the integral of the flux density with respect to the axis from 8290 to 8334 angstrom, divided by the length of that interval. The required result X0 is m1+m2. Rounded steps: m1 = 1341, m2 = 30.1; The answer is 1371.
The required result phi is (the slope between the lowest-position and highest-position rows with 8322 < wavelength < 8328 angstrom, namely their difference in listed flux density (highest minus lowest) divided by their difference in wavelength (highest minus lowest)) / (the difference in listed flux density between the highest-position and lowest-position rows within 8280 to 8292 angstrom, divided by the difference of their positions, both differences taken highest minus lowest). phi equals 4.2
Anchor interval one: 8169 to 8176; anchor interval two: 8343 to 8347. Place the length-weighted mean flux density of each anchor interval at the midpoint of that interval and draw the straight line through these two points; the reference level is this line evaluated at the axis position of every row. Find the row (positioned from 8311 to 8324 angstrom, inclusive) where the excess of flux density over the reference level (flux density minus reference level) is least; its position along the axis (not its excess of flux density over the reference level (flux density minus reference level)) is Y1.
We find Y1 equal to 8311.83 angstrom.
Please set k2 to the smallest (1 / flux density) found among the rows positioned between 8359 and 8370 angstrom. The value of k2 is 0.0336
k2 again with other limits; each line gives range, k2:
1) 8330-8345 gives 0.0340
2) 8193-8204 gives 0.0339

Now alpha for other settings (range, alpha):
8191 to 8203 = 4.7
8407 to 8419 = 4.8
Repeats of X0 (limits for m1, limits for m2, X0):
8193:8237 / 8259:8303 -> 1355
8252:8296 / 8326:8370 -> 1392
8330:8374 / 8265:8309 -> 1328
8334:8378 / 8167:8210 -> 1331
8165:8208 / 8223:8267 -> 1325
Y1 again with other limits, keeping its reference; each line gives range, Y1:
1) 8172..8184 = 8182.70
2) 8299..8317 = 8308.00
